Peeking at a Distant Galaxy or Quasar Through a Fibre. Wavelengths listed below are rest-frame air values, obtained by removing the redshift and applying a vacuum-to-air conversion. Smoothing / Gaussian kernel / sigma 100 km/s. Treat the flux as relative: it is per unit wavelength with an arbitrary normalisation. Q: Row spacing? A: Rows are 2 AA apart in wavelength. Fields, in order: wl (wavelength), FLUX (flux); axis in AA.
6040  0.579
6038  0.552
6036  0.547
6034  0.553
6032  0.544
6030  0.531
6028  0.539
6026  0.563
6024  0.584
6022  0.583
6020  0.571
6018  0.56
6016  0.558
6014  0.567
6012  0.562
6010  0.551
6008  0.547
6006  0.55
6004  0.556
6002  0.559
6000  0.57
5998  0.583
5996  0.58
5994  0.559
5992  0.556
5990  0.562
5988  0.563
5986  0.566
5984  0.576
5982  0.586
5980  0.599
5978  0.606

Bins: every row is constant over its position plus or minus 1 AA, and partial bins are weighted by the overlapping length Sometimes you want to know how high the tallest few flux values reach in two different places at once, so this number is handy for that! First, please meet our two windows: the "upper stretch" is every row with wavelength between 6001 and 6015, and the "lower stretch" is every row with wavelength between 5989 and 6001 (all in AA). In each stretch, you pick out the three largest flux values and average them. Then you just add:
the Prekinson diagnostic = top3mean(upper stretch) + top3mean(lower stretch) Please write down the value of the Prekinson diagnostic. 1.140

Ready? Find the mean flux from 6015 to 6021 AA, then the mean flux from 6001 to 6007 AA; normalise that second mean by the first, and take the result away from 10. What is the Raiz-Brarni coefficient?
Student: 9.01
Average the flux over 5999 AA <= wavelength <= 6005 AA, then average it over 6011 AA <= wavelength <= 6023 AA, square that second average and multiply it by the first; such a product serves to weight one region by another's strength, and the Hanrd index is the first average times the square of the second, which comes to 0.180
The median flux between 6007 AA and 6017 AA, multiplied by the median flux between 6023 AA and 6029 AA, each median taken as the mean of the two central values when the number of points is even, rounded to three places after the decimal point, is 0.314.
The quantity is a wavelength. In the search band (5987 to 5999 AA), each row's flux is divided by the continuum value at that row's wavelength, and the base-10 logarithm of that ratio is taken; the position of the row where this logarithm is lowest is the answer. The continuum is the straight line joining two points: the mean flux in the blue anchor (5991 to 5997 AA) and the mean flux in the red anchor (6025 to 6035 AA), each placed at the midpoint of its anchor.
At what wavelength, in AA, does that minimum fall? 5992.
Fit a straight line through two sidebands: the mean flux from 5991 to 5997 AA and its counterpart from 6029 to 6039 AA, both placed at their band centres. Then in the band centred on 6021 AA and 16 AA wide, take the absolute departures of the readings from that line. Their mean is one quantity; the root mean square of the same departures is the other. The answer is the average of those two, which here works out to 0.018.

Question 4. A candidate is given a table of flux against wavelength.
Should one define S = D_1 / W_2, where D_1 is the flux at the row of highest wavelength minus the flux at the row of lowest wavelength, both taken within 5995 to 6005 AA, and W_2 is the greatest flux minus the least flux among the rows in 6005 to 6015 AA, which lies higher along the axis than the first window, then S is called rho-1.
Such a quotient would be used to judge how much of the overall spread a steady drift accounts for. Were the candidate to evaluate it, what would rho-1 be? -1.2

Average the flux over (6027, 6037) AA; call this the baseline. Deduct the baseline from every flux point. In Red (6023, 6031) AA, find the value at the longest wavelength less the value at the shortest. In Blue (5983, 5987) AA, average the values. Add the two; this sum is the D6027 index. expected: -0.025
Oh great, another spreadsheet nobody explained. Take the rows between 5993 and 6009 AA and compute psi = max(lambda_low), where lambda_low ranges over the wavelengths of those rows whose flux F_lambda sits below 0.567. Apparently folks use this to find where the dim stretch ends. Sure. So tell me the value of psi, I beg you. 6008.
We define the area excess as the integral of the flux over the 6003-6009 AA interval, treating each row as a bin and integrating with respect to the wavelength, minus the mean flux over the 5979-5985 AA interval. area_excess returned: 2.72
